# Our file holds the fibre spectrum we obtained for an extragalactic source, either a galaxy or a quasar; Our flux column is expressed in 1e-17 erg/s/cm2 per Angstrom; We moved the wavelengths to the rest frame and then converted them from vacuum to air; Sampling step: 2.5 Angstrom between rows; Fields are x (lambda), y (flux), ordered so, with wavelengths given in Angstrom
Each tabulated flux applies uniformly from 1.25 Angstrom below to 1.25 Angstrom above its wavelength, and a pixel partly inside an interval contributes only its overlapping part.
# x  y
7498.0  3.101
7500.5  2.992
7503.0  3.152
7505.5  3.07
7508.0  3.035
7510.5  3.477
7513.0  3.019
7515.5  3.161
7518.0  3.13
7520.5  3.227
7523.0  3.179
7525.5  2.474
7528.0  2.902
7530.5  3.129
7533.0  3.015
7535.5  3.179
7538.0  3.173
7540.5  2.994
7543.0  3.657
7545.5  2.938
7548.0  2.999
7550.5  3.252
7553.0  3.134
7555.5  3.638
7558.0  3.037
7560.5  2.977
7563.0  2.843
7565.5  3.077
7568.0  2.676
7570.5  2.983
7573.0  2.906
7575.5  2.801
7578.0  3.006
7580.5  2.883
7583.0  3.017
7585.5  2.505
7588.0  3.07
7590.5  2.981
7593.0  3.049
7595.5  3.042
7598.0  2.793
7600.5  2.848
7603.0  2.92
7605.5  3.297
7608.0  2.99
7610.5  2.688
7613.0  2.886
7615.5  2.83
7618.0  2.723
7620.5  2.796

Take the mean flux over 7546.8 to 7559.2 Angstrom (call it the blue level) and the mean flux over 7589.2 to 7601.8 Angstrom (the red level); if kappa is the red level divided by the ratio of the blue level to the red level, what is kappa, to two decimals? 2.70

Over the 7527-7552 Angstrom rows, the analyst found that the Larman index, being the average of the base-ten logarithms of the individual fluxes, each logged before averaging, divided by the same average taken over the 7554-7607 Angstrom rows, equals 1.05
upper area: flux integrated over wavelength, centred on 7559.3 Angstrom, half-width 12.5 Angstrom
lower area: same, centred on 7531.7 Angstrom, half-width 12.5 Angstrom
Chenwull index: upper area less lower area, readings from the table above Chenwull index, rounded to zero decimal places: -1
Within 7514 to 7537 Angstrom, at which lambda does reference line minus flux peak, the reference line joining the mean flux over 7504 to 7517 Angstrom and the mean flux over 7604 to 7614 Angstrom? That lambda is 7525.5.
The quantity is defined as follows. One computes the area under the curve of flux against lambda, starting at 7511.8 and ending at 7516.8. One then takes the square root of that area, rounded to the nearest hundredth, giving 3.93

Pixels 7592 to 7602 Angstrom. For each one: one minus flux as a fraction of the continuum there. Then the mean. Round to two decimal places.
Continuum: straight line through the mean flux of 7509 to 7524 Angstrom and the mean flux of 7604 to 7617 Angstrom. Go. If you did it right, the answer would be 0.01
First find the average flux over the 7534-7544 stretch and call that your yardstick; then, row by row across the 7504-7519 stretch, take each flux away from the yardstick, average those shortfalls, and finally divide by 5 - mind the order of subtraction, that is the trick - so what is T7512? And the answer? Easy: 0.02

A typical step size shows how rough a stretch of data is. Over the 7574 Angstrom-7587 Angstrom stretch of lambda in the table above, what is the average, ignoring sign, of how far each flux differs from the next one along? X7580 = 0.24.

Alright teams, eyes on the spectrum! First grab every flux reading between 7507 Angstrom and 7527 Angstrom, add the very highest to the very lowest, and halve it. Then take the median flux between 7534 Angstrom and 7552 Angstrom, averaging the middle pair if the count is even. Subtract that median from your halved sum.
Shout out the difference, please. -0.20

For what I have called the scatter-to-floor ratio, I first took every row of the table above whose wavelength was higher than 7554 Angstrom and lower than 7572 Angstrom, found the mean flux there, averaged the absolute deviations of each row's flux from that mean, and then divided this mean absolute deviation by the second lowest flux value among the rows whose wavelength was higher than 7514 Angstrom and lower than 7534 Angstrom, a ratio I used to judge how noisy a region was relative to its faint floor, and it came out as 0.064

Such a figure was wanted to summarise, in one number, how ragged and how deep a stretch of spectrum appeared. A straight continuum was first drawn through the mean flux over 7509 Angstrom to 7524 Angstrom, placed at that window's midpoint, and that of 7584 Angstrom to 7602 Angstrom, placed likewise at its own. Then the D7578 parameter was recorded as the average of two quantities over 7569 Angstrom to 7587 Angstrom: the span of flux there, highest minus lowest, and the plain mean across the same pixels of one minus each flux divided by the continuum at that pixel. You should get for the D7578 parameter 0.27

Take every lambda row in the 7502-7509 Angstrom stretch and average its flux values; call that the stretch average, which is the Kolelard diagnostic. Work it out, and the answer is 3.09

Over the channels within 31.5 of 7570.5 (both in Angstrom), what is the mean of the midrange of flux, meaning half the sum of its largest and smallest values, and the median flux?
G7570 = 3.04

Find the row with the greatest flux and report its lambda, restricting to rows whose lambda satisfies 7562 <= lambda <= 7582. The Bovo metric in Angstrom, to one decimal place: 7565.5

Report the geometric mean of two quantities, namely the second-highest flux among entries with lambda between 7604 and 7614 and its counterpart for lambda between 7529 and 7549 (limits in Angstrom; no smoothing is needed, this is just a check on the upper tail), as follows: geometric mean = 3.08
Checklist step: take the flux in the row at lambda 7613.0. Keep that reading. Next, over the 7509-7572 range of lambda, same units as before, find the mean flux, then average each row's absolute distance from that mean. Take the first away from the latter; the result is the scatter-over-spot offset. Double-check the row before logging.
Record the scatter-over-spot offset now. -2.71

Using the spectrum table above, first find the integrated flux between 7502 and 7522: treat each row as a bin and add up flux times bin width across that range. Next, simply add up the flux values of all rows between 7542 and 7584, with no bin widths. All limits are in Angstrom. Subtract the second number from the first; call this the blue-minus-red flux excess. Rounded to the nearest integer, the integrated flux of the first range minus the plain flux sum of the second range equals 11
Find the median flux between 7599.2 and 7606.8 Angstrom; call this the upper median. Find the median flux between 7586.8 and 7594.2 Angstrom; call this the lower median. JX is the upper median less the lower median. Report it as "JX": -0.13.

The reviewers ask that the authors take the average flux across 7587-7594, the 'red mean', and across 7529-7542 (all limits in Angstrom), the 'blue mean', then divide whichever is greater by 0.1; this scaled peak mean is 31.0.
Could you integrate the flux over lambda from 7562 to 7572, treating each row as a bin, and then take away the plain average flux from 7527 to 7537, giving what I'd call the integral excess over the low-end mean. 25.9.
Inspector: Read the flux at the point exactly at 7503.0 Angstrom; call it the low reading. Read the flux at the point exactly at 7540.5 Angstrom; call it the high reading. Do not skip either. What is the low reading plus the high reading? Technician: 6.1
